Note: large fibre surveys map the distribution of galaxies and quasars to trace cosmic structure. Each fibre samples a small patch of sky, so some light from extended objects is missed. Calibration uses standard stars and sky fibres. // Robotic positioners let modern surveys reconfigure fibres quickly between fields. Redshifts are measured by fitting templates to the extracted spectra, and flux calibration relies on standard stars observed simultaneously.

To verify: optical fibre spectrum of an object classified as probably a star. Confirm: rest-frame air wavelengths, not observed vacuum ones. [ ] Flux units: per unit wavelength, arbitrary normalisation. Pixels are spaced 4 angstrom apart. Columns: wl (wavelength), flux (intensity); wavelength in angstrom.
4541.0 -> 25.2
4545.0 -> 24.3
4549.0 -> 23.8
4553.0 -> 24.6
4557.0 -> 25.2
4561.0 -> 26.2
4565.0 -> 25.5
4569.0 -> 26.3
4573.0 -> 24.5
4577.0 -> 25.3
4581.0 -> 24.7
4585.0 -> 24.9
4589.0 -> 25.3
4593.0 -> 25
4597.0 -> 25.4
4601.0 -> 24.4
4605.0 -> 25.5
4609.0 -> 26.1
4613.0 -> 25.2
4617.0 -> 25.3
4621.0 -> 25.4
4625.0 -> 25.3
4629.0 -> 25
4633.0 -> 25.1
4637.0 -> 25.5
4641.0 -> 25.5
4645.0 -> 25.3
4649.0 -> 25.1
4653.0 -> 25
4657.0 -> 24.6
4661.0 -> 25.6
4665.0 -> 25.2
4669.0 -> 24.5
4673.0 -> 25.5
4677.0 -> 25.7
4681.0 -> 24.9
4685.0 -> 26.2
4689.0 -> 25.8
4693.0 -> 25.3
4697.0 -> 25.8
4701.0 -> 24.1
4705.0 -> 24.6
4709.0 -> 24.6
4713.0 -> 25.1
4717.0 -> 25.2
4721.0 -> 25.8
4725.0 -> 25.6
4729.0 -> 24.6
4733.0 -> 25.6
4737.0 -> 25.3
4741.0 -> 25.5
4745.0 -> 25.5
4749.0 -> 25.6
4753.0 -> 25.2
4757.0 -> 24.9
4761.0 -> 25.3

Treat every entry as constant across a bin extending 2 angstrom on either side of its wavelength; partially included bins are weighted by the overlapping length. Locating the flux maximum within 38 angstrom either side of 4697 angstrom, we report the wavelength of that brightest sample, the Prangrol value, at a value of 4685.0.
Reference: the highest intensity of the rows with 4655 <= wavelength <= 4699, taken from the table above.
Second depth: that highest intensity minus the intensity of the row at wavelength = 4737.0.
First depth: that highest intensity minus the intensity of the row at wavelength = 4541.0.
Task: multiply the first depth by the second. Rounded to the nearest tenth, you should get 0.9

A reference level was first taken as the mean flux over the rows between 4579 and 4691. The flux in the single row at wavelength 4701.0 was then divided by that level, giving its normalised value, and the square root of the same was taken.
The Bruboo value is 0.98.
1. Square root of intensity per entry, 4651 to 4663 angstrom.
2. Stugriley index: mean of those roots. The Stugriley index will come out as 5.006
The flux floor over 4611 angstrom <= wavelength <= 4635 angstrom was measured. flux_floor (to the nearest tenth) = 25.0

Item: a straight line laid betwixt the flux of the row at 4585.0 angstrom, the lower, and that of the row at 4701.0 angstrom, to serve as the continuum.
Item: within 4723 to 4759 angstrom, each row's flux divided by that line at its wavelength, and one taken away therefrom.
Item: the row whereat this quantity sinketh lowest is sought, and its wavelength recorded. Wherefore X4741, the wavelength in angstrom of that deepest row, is 4729.0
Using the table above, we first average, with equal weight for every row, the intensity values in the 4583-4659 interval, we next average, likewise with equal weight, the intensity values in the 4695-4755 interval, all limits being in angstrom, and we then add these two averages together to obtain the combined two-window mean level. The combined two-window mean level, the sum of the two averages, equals 50.4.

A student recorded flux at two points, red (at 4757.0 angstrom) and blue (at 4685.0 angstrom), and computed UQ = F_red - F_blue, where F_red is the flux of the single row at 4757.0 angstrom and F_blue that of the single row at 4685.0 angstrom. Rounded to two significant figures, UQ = -1.3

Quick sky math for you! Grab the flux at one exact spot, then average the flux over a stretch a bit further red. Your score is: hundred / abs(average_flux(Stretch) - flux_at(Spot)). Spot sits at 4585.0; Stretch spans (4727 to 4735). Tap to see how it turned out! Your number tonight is 500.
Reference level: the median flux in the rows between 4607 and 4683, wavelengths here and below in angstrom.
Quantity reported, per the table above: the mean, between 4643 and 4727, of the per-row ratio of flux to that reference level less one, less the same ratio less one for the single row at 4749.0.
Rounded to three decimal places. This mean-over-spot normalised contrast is -0.015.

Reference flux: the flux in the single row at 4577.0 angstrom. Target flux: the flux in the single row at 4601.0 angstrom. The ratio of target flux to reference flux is 0.96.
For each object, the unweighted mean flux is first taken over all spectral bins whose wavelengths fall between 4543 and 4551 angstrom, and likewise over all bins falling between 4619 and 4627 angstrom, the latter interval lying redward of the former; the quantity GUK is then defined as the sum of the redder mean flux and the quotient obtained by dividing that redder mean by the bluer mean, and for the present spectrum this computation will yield 26.4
